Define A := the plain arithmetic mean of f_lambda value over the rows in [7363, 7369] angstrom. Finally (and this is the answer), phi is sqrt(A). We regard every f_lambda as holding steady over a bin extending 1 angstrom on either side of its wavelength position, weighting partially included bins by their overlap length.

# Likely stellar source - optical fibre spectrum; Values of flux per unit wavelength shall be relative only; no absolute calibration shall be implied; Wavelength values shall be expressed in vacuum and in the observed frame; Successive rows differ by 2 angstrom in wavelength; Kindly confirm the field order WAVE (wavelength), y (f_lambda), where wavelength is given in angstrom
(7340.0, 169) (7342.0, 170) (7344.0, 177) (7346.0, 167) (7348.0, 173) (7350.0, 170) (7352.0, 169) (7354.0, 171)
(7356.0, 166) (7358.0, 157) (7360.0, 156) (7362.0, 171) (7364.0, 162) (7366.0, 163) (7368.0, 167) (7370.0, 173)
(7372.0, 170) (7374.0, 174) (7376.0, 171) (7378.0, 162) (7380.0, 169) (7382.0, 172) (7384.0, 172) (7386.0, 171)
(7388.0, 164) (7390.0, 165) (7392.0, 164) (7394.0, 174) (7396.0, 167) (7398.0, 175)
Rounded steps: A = 164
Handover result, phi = 12.81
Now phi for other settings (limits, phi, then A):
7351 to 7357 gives 12.99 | 169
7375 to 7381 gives 12.94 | 167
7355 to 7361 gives 12.64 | 160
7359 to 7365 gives 12.77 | 163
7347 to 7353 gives 13.06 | 171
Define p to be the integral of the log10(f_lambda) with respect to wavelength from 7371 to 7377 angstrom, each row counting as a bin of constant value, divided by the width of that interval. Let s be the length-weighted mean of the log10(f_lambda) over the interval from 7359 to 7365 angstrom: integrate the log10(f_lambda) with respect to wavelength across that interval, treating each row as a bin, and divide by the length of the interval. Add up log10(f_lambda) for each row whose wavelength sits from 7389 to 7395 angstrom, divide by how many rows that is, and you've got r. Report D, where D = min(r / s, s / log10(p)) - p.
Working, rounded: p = 2.23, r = 2.22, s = 2.21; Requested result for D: -1.23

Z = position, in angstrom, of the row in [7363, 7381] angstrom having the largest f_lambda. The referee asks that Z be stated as 7374.0 angstrom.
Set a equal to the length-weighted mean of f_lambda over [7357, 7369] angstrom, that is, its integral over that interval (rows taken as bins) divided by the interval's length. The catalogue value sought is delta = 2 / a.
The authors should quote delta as 0.0123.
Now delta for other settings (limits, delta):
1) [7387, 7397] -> 0.0120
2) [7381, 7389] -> 0.0118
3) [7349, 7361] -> 0.0121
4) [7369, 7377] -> 0.0116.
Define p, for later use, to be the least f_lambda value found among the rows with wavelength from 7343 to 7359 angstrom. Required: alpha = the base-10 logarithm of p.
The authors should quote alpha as 2.20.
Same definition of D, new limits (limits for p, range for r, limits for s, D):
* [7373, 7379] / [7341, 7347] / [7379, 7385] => -1.23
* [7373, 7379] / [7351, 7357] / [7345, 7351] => -1.23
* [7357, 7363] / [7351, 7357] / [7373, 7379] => -1.21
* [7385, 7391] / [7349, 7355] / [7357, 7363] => -1.21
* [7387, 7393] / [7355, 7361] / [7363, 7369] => -1.22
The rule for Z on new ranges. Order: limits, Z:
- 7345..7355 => 7348.0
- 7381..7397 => 7394.0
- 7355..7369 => 7362.0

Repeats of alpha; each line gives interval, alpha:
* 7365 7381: 2.21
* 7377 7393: 2.21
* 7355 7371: 2.19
